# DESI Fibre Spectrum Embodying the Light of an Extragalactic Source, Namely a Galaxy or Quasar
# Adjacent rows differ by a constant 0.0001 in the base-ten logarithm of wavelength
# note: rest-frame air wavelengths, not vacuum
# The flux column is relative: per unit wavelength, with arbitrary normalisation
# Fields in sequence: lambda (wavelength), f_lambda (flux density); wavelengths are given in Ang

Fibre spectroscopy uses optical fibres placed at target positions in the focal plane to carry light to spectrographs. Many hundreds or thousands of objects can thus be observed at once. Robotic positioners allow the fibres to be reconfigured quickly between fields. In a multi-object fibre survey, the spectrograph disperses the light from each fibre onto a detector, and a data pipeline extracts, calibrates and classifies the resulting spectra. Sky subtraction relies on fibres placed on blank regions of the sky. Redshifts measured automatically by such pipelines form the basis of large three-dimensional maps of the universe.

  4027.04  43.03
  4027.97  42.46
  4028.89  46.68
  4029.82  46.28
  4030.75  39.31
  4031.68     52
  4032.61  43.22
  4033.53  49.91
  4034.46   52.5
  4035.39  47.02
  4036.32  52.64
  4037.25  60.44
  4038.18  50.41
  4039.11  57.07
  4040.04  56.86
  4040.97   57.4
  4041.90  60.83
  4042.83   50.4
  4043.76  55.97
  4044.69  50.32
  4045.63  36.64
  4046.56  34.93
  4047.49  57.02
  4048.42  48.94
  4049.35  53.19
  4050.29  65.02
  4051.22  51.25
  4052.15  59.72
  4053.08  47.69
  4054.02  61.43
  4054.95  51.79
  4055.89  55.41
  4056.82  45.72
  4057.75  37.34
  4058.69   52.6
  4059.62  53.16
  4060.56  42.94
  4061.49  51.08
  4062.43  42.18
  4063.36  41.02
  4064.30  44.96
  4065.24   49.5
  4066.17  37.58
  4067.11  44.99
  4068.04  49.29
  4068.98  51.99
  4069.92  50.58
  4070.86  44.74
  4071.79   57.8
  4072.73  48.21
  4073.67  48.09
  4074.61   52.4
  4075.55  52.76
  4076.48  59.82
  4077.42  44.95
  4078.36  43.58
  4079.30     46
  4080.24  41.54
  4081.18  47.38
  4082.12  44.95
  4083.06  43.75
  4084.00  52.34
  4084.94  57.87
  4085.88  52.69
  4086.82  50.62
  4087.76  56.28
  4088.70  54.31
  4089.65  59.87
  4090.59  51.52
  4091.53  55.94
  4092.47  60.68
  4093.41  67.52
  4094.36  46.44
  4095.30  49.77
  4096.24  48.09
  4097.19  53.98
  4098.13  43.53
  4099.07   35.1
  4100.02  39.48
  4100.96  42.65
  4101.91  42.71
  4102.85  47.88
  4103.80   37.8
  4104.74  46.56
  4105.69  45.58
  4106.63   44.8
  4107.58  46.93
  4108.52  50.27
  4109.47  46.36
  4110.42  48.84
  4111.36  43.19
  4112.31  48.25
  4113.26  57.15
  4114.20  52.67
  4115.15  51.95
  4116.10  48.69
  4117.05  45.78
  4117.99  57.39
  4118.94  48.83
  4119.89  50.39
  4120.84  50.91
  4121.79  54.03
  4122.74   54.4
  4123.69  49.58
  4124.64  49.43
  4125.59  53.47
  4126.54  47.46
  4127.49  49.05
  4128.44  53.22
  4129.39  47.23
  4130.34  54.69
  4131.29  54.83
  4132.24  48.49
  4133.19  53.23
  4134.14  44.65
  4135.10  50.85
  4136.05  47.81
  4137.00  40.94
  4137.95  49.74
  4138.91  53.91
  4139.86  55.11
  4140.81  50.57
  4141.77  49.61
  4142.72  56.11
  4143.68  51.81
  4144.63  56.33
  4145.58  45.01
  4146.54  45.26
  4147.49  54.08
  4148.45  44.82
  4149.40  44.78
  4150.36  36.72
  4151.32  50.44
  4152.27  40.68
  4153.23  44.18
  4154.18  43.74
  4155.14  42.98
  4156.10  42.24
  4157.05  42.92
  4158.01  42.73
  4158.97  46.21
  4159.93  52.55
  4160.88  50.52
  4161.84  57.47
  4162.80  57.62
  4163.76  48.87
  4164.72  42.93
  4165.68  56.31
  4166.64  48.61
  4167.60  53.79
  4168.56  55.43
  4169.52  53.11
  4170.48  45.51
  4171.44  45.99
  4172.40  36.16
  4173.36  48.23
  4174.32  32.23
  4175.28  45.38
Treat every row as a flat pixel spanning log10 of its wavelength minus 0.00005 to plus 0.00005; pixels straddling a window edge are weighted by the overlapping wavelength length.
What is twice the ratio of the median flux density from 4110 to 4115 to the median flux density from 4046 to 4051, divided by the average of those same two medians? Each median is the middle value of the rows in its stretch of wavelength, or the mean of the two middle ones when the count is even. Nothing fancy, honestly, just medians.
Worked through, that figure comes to 0.036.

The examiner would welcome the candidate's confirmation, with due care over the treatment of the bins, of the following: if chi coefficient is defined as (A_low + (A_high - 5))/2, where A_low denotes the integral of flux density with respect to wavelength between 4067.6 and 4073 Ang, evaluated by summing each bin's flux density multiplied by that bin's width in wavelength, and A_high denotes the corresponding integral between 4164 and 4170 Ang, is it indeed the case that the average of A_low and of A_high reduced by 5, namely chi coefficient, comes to 288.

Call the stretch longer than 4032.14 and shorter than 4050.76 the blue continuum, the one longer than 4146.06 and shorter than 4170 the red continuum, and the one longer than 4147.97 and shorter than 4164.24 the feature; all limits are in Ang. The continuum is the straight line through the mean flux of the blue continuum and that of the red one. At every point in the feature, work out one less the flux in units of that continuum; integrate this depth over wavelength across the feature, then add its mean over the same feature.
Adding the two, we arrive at 0.56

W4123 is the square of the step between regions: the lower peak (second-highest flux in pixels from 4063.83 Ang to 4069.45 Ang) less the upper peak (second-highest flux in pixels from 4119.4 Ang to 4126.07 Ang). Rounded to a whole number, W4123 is 21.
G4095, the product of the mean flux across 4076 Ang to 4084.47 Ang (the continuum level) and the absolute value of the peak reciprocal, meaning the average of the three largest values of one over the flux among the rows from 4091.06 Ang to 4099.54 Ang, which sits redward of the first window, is 1.15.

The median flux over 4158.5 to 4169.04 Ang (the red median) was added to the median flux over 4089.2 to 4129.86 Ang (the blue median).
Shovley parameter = 101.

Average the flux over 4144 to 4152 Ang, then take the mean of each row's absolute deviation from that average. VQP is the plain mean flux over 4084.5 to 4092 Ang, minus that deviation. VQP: 50.1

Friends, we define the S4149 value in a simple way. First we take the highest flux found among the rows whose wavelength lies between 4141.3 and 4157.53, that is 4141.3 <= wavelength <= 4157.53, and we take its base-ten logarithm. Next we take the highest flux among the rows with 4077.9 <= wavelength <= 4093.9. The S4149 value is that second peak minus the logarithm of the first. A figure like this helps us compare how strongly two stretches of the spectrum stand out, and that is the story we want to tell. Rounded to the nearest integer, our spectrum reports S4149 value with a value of 66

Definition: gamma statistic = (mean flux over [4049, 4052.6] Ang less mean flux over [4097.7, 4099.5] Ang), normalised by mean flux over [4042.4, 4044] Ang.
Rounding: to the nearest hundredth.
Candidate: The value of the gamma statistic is 0.34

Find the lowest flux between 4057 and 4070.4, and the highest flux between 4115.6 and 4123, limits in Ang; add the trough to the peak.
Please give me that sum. 95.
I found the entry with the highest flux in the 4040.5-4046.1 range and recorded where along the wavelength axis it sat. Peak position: 4041.90 Ang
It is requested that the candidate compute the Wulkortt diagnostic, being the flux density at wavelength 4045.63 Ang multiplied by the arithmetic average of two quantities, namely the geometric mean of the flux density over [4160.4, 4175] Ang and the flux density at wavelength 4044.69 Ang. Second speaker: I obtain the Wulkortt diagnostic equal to 1806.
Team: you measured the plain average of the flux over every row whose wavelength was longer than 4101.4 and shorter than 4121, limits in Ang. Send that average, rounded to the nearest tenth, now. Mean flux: 48.2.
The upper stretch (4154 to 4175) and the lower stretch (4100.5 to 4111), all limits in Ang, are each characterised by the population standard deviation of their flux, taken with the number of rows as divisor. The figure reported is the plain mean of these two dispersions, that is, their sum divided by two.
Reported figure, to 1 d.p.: 4.9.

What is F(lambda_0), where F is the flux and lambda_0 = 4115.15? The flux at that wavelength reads 51.95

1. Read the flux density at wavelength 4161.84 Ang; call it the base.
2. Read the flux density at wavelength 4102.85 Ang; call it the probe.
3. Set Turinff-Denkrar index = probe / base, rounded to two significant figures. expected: 0.83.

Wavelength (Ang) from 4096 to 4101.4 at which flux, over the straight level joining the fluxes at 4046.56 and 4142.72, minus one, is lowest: 4099.07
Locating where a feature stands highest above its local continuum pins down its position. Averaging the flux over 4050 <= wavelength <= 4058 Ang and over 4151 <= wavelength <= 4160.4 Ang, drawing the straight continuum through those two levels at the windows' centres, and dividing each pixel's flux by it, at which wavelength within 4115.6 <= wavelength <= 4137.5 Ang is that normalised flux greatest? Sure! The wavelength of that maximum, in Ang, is 4117.99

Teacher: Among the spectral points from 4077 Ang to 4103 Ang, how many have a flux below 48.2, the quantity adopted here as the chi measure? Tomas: 15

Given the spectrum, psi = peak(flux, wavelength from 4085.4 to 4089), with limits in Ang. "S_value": 56.28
